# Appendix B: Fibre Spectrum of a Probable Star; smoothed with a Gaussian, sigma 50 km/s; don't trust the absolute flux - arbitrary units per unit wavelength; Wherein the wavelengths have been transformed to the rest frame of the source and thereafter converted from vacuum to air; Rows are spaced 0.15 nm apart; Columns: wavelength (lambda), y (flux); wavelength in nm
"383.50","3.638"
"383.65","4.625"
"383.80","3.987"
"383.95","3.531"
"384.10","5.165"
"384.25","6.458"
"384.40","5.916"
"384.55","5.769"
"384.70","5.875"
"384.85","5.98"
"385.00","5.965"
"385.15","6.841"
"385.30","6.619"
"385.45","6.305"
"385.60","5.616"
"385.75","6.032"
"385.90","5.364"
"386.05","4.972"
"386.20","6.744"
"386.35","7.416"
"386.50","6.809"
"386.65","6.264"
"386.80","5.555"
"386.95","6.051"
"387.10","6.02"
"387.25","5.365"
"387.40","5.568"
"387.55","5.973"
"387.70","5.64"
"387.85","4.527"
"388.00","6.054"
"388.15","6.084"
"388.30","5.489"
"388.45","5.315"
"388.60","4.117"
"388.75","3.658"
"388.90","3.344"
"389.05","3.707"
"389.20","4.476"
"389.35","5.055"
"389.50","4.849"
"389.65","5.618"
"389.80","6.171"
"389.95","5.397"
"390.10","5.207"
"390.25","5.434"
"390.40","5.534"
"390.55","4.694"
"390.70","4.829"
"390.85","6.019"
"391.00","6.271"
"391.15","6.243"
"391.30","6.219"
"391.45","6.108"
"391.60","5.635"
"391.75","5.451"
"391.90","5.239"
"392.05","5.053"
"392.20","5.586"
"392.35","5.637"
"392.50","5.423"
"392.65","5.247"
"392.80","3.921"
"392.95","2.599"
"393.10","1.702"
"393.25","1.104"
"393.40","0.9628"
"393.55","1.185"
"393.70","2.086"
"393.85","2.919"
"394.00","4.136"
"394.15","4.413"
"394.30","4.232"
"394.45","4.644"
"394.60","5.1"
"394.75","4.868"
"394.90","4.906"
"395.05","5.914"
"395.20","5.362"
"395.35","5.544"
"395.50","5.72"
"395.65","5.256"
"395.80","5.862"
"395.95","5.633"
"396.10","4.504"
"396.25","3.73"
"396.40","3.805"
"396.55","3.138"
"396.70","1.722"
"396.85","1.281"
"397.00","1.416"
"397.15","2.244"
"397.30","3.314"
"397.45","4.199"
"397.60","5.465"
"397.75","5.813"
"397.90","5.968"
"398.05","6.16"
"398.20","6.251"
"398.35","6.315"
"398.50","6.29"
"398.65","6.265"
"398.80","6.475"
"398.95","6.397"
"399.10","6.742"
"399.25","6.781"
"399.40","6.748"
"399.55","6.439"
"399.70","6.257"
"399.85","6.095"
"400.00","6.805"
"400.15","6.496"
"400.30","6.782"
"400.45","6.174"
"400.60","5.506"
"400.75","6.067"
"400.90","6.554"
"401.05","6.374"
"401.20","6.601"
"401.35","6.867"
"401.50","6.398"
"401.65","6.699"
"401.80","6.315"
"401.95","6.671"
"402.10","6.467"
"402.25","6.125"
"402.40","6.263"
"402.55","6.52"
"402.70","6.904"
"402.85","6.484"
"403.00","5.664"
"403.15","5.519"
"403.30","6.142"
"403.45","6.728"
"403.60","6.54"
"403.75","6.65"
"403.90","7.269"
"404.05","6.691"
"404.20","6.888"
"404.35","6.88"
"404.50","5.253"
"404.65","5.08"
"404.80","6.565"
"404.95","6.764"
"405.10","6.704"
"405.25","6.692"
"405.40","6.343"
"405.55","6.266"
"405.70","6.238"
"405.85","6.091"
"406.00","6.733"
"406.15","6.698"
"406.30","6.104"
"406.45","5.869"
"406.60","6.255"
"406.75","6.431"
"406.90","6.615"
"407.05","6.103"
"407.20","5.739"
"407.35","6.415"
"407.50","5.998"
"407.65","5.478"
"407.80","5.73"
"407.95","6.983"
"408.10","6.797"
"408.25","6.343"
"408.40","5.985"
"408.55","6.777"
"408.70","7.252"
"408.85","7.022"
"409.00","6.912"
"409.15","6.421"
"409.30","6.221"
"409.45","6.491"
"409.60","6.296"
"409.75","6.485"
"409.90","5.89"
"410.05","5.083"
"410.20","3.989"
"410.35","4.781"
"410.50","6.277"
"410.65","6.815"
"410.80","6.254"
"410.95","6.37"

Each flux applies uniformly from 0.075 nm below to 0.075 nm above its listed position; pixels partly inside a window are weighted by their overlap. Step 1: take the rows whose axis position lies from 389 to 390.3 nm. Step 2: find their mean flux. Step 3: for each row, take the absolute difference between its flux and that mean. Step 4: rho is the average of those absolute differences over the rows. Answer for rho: 0.52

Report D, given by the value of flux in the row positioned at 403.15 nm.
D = 5.519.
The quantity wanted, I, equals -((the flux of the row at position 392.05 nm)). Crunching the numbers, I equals -5.05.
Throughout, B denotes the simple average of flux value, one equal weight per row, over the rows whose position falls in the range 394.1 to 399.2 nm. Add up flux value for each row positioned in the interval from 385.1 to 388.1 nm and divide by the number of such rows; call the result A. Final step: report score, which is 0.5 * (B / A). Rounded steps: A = 6.0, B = 4.9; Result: 0.41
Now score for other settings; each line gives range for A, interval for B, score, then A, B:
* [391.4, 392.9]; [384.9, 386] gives 0.57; 5.3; 6.1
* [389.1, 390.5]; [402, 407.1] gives 0.60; 5.3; 6.4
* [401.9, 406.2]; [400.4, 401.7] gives 0.50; 6.4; 6.4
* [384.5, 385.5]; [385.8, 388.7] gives 0.46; 6.2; 5.8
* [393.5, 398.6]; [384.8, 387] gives 0.70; 4.4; 6.2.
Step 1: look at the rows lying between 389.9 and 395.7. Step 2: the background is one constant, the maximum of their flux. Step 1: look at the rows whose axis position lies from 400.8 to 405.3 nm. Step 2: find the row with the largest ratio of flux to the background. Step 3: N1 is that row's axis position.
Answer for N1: 403.90 nm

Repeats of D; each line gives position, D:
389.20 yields 4.476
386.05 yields 4.972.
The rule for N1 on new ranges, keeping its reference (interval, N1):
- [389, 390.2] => 389.80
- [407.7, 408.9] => 408.70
